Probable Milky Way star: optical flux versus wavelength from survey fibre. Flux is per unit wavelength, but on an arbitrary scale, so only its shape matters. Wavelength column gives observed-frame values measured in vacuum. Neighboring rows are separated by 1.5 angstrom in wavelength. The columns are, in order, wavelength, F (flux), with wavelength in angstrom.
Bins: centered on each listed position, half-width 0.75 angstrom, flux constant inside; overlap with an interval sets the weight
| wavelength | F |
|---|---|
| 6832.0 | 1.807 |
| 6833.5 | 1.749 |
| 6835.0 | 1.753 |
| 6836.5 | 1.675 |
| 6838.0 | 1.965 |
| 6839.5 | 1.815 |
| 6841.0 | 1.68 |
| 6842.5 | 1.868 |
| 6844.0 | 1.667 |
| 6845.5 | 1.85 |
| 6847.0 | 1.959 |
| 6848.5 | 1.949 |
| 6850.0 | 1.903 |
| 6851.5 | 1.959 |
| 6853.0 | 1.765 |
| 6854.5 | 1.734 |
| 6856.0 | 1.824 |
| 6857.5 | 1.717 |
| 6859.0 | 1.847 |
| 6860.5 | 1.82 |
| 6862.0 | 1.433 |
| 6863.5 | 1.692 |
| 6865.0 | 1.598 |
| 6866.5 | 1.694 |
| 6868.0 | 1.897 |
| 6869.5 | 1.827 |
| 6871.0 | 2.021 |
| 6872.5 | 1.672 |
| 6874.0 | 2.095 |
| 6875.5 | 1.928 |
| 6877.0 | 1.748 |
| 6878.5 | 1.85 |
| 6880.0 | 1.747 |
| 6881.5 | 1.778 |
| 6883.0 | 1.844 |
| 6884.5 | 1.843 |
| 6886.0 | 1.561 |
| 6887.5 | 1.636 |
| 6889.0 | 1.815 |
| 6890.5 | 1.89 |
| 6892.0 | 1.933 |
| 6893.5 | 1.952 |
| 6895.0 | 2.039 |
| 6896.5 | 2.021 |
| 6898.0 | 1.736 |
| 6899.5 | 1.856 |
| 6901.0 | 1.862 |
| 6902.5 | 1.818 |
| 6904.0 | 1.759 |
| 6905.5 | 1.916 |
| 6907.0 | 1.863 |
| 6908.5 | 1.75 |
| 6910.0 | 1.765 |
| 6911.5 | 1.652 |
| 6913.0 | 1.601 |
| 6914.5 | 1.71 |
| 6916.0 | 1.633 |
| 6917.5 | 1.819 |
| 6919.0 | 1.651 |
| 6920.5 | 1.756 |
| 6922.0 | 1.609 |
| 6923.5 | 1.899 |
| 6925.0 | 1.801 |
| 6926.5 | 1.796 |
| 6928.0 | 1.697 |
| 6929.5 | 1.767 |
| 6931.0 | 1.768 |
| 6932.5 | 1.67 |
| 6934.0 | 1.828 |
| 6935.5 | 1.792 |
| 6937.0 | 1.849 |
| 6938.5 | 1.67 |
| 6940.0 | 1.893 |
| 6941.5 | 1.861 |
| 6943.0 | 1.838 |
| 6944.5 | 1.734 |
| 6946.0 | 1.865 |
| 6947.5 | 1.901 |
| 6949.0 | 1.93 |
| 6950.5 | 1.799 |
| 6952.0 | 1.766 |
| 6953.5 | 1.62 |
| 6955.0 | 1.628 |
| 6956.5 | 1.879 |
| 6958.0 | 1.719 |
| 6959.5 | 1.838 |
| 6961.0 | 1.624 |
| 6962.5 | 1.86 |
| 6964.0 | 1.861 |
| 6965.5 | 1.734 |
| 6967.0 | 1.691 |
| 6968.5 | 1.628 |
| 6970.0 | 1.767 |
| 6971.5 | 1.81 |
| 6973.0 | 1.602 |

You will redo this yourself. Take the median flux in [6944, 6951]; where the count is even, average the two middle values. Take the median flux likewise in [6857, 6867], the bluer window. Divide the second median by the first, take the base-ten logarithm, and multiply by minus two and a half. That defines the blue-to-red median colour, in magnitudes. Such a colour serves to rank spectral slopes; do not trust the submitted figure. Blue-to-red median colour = 0.10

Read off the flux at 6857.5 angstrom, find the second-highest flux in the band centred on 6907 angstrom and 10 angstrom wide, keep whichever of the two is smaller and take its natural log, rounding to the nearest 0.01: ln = 0.54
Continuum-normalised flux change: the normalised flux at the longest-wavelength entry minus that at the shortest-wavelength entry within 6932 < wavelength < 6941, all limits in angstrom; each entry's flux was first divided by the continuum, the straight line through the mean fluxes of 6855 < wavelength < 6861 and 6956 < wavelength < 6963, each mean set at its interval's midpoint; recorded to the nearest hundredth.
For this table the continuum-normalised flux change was 0.13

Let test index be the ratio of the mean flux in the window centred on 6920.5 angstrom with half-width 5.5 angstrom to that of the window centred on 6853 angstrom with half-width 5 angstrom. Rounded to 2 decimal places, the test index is 0.95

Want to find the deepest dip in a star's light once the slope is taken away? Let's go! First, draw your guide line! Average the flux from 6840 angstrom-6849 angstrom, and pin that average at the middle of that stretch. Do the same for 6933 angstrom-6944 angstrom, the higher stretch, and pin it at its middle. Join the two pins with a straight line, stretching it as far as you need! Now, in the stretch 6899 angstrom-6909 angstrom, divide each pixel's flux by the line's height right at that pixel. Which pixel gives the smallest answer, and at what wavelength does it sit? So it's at 6908.5 angstrom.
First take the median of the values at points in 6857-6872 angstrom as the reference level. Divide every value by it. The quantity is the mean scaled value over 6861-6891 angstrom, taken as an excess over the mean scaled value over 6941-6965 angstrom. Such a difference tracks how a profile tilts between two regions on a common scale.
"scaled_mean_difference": -0.009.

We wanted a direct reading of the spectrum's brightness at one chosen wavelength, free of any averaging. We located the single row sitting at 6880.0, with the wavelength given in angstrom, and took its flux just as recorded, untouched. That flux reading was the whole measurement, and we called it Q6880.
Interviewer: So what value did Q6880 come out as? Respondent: 1.747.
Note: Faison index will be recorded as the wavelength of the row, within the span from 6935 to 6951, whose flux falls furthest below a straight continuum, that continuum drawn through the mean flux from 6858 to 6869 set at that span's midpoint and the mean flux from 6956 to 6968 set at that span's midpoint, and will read 6938.5 angstrom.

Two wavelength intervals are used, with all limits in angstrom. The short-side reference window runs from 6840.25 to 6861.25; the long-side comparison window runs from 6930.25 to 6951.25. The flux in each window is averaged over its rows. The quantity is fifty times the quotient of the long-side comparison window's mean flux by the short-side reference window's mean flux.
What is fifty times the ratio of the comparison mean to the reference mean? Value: 49.7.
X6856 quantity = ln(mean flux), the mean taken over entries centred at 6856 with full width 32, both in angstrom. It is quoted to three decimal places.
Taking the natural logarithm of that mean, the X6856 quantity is 0.585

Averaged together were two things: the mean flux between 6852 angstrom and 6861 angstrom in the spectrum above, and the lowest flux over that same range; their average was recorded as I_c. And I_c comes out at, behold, 1.75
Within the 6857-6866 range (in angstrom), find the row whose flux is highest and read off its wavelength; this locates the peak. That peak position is 6859.0 angstrom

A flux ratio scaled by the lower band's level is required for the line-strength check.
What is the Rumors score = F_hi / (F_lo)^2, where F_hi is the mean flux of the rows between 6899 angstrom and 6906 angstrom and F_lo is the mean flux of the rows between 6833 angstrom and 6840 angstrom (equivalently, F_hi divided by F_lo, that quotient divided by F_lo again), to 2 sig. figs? 0.57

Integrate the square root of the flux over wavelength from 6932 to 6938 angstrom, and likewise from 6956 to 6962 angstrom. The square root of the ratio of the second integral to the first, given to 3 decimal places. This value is 0.997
